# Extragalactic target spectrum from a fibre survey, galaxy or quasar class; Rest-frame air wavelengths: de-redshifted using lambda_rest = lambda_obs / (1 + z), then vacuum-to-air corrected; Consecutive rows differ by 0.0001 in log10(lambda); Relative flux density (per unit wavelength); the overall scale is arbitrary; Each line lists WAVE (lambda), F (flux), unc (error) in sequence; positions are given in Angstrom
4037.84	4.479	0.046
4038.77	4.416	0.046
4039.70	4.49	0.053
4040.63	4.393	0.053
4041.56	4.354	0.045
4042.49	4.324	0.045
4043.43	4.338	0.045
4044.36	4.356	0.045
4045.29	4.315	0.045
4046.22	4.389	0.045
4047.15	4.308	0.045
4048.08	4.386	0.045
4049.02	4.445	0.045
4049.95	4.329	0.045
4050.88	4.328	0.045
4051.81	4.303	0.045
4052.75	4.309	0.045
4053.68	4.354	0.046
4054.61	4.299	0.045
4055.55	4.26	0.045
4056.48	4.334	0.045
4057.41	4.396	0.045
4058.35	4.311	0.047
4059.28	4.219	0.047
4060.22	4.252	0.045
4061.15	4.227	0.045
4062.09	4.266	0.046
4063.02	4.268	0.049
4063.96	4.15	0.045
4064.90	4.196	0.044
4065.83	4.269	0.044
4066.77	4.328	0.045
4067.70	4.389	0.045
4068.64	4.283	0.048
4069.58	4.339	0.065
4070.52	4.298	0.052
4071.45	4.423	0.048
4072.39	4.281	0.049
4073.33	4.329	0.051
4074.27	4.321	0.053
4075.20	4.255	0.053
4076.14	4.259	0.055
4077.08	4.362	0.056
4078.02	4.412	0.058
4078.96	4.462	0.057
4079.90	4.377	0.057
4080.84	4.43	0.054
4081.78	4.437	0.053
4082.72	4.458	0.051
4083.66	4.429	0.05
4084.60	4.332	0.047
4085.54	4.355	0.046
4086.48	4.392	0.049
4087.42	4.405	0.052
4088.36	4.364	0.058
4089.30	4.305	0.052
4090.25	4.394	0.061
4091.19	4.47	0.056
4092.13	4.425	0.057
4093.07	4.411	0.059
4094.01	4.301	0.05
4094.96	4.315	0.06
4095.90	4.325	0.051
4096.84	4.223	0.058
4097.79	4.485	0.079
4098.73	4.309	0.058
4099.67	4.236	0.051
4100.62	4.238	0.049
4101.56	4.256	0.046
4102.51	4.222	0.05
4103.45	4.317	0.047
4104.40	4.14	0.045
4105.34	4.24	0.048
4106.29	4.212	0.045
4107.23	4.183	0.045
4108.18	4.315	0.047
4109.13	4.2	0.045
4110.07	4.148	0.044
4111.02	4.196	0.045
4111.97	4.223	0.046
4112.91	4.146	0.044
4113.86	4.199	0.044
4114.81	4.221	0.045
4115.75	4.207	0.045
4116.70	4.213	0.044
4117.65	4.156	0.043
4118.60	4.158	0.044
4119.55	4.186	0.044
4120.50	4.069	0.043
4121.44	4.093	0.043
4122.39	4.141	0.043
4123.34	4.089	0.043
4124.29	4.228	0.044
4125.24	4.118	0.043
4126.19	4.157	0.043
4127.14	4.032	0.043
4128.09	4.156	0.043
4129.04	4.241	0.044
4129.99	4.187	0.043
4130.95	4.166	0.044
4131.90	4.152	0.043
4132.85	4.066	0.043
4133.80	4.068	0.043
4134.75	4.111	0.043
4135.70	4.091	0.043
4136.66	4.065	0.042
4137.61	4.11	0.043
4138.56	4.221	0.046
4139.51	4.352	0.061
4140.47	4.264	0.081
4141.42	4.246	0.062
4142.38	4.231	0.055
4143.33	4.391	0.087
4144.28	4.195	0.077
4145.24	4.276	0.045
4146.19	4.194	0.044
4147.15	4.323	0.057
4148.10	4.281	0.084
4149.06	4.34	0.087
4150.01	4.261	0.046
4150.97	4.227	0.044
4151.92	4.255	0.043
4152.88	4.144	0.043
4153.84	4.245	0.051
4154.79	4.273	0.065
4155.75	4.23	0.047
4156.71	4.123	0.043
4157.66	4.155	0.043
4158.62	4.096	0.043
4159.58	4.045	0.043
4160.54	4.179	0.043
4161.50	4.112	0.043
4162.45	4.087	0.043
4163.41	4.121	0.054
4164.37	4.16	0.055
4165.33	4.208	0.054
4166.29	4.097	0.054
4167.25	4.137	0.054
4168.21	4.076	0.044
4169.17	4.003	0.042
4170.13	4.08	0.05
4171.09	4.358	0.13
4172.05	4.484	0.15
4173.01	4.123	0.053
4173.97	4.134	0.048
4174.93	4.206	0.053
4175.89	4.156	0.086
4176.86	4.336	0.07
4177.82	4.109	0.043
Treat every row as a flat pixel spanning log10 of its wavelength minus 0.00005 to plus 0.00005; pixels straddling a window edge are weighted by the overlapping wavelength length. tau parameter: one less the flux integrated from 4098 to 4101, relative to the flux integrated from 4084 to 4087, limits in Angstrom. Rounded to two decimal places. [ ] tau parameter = 0.02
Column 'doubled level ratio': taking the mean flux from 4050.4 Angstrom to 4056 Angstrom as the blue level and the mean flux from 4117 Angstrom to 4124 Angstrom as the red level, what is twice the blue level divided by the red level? 2.09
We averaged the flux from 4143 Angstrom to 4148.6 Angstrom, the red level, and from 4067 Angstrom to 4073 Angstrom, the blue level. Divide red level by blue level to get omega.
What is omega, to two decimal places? 0.99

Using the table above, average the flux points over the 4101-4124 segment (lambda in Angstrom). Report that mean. 4.19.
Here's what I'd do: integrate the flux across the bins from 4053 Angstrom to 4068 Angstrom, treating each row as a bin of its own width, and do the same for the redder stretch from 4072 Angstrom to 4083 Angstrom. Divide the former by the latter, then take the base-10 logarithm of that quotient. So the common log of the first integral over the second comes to 0.1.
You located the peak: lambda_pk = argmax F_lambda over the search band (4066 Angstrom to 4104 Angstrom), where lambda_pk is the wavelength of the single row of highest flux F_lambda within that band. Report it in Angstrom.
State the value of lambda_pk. 4097.79 Angstrom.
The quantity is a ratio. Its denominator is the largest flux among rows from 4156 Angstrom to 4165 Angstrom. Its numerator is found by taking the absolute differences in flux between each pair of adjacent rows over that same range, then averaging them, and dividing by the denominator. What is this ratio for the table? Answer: 0.0132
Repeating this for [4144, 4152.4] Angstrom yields 0.0154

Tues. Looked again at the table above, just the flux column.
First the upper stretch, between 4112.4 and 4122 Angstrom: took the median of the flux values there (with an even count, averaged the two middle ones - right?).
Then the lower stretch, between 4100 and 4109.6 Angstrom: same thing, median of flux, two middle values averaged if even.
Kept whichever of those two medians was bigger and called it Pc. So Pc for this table 4.23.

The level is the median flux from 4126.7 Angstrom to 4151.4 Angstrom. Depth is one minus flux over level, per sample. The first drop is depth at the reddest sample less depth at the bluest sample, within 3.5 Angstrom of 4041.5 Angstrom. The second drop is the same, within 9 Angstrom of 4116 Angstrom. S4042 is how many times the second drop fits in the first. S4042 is -1.3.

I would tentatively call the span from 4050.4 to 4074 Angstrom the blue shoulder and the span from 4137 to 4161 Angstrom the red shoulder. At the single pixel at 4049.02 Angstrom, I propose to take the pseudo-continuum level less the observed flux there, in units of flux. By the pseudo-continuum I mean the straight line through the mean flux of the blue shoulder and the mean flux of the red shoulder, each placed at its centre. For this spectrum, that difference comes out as -0.14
